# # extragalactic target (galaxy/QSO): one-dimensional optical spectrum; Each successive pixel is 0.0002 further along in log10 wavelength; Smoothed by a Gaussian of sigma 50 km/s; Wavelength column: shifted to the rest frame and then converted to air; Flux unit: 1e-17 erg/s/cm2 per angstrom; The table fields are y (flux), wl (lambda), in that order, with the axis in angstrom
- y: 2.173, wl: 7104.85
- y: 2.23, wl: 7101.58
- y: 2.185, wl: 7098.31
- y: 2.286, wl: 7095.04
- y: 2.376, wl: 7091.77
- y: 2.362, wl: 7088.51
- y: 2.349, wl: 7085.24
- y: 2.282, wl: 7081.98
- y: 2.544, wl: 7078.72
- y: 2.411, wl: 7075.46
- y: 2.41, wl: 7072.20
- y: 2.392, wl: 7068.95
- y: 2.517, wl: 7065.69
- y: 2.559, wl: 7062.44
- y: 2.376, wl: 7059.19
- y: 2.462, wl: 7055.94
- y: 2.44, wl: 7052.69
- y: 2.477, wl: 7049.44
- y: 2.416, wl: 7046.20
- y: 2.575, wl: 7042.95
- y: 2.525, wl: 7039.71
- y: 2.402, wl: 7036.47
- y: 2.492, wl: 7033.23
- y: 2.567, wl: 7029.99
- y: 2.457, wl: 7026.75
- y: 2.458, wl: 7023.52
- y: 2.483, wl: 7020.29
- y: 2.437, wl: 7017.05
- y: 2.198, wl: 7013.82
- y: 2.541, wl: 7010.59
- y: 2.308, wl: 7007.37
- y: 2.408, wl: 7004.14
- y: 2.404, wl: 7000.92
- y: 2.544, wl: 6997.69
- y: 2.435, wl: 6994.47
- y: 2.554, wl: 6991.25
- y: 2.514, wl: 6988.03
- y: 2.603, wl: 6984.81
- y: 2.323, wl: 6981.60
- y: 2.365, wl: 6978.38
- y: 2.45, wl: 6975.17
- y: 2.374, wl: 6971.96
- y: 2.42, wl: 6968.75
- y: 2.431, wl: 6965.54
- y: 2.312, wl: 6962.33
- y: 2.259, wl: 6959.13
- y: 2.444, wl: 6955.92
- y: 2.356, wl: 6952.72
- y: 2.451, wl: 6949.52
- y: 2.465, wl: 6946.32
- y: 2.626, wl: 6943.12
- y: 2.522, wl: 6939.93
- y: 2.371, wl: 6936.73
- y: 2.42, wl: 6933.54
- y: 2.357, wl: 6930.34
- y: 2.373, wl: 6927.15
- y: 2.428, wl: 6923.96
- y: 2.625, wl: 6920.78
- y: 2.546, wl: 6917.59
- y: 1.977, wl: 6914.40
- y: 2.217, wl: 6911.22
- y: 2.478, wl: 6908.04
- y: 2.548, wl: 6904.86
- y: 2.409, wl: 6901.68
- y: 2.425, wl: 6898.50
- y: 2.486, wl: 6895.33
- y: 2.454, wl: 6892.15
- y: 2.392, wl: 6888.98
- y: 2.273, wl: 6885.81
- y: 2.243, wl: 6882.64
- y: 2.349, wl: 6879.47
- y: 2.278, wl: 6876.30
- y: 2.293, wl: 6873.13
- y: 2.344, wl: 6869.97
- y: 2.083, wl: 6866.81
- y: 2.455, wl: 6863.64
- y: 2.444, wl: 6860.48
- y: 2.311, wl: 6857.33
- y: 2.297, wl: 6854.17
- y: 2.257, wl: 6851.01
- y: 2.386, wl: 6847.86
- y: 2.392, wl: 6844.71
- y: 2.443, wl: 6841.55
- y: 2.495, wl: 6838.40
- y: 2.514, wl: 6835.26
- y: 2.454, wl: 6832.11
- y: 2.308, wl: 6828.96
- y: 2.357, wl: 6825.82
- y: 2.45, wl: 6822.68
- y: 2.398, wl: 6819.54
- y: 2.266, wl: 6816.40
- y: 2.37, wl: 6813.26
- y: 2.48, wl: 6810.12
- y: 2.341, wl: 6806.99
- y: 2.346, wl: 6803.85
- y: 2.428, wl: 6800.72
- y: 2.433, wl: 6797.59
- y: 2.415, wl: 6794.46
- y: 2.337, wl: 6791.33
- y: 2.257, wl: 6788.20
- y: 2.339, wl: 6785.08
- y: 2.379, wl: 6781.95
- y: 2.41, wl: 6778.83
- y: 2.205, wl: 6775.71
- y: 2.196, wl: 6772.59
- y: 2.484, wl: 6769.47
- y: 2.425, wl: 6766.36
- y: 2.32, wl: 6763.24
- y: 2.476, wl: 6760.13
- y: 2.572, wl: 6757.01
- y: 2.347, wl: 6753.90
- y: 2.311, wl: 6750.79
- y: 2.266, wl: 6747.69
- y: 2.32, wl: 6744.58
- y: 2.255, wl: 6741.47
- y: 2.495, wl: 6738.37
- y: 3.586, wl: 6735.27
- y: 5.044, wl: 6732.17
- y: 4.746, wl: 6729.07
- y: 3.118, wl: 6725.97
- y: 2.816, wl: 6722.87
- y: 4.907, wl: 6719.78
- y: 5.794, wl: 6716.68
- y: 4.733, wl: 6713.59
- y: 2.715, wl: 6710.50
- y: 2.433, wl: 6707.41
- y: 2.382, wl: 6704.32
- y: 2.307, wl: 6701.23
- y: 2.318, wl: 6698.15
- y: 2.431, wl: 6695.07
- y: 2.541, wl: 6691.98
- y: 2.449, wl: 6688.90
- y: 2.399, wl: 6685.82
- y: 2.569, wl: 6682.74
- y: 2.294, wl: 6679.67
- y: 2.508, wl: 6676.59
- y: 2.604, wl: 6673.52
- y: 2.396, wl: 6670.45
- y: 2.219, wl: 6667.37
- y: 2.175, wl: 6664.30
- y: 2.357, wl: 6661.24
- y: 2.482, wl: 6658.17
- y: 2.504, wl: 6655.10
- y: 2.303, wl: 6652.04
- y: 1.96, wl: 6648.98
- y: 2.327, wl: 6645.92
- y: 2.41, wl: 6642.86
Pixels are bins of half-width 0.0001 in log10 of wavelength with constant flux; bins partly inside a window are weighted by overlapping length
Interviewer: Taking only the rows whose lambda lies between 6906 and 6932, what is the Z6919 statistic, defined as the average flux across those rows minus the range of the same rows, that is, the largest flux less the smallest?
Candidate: 1.73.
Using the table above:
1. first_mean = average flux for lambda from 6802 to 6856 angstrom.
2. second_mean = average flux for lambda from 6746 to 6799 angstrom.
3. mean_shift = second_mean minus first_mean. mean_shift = -0.02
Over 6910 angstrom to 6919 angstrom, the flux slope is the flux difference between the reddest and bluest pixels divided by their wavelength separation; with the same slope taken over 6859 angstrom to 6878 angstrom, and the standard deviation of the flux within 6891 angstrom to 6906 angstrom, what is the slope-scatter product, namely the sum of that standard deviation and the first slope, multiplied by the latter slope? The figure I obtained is -0.0011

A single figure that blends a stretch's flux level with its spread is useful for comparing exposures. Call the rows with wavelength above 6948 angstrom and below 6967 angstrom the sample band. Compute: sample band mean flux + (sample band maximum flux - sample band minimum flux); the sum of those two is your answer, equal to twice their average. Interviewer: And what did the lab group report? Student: 2.57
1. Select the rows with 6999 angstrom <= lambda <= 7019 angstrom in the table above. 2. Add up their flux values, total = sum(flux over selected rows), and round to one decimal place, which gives 14.3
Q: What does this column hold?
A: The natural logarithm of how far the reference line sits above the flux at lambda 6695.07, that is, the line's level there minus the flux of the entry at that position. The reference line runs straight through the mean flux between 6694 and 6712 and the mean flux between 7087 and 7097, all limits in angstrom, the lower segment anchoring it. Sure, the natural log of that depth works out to -6.3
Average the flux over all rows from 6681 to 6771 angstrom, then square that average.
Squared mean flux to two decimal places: 8.70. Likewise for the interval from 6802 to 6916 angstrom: 5.58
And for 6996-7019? 5.79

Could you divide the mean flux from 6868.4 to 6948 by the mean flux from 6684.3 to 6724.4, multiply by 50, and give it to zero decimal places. 39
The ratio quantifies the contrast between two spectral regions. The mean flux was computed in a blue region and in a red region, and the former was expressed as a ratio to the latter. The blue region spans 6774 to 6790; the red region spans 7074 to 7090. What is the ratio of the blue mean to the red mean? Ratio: 0.97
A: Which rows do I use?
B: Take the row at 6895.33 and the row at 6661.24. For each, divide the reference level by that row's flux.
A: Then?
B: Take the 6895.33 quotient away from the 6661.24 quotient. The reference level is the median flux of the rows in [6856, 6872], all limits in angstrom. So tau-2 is 0.052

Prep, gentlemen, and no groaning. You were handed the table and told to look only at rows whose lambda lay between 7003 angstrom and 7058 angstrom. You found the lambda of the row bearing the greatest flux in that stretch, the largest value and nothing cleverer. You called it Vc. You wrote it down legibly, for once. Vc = 7042.95 angstrom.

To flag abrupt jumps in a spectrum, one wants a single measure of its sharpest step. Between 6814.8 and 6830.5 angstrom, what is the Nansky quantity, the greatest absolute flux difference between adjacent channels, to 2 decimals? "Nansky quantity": 0.13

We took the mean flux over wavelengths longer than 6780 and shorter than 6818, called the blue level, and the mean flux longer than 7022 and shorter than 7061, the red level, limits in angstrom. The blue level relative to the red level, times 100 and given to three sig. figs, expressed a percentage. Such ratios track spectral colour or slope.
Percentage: 95.8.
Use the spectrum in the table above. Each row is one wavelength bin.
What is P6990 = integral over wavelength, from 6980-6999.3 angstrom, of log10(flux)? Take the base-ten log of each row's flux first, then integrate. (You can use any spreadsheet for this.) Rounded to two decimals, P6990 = 7.66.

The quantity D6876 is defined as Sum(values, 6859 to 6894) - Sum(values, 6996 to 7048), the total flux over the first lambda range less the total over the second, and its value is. -14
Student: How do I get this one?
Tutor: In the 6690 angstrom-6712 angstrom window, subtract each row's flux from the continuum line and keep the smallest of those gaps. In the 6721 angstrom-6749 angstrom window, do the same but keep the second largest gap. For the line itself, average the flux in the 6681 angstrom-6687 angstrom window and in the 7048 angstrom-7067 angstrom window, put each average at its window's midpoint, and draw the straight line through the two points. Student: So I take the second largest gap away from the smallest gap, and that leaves -0.45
